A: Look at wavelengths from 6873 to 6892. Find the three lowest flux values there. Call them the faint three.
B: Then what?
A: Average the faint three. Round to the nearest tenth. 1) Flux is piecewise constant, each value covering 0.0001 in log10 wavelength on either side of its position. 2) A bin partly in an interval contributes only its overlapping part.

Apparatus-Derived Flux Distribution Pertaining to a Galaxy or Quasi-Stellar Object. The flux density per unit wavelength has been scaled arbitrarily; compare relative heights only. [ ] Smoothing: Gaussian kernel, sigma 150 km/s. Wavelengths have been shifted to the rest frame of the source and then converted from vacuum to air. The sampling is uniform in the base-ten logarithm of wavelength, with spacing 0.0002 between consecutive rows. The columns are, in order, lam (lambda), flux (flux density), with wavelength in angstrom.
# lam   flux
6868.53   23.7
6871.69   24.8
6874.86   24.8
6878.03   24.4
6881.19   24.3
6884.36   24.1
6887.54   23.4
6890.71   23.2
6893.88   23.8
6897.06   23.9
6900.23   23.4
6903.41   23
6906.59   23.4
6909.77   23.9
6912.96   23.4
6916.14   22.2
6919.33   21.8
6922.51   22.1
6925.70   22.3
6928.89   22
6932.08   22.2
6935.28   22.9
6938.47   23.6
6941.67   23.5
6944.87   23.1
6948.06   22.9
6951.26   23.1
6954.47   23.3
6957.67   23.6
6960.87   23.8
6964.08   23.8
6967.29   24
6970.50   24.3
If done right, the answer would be 23.6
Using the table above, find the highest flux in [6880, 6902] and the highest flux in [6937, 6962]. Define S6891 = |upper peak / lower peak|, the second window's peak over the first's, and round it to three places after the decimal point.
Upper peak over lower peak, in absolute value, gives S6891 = 0.979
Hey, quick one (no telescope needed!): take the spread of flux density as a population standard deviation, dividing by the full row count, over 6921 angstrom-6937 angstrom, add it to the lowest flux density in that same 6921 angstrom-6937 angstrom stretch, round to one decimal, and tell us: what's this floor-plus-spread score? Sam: 22.3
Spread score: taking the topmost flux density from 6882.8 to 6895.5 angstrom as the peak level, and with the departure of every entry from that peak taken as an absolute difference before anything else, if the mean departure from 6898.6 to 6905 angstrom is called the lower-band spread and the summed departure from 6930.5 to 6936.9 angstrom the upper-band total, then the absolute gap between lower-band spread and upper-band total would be 2.2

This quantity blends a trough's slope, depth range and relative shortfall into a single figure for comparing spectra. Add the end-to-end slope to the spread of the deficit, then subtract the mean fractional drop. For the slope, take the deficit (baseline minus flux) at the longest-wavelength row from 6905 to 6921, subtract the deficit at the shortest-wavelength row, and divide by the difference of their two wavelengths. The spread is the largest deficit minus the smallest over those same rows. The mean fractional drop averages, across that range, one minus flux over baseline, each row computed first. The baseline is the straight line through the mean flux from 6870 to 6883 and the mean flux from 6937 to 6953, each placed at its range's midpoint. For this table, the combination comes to 2.0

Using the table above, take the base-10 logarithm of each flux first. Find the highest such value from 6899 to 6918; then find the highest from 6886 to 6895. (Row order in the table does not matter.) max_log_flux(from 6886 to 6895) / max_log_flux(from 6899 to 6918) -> 1.00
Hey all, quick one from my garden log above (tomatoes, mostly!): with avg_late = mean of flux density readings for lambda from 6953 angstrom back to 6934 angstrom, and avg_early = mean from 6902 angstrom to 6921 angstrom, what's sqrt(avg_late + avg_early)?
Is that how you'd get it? 6.79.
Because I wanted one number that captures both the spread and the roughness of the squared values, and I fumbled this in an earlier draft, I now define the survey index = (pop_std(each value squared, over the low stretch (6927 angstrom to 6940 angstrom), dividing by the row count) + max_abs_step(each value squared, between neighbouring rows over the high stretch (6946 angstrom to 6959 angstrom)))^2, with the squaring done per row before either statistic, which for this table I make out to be 1831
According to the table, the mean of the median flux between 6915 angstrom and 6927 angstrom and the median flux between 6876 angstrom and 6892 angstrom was 23.1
